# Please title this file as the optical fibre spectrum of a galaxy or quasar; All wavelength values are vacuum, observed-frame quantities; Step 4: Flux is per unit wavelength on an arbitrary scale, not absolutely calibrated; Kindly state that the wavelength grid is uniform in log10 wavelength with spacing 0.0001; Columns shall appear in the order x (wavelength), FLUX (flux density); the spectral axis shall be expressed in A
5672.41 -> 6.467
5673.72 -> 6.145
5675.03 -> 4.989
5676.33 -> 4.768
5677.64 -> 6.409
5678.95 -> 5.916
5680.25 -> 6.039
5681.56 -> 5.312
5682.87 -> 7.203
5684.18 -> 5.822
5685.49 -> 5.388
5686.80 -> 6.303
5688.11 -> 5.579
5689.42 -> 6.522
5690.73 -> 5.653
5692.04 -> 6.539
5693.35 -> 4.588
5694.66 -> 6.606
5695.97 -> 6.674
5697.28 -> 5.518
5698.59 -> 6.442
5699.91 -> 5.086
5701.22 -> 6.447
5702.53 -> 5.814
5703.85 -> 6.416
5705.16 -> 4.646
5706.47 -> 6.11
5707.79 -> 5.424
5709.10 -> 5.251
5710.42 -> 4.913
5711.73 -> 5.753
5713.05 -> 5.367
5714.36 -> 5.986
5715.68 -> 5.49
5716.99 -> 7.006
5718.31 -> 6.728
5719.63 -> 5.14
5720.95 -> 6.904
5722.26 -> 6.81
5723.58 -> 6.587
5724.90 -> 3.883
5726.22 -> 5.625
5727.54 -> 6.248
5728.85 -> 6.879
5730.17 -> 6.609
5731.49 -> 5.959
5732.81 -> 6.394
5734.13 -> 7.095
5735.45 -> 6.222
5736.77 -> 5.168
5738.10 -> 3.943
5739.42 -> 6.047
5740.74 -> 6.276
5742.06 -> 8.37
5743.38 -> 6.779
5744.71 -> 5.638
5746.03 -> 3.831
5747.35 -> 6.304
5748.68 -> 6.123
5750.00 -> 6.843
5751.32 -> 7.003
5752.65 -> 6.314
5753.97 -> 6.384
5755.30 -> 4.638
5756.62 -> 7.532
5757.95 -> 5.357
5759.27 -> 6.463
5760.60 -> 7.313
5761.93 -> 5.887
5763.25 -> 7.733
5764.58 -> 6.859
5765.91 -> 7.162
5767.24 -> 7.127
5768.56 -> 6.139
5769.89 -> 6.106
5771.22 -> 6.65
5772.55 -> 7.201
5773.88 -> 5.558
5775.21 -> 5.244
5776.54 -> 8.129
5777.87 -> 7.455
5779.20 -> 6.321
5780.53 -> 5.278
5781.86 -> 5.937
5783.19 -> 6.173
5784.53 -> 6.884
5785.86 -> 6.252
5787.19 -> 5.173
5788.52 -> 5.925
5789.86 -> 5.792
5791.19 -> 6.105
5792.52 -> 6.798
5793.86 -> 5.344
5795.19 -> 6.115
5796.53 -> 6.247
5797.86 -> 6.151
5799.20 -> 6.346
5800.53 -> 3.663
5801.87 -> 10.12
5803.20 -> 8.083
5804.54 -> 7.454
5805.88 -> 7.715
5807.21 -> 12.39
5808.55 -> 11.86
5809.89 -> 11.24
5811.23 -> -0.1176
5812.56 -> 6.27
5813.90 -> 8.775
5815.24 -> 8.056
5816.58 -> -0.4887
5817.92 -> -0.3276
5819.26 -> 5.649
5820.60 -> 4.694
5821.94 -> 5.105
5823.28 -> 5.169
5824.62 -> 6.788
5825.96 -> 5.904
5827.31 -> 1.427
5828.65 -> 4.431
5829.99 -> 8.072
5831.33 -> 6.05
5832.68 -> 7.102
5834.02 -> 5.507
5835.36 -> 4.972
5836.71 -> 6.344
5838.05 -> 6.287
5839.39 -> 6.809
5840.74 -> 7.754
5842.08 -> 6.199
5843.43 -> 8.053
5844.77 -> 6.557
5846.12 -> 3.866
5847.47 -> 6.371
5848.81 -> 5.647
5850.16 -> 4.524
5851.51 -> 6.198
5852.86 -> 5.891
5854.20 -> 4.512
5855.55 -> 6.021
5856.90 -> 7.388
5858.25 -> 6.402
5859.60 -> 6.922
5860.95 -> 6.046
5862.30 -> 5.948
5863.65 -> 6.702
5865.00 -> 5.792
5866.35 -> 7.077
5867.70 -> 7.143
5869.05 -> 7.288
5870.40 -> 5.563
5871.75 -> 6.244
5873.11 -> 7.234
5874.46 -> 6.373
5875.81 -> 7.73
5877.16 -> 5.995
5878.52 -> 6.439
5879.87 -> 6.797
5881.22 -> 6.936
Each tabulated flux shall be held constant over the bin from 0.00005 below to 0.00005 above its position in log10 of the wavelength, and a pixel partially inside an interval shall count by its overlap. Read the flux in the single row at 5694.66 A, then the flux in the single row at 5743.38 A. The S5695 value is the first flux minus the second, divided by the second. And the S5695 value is -0.03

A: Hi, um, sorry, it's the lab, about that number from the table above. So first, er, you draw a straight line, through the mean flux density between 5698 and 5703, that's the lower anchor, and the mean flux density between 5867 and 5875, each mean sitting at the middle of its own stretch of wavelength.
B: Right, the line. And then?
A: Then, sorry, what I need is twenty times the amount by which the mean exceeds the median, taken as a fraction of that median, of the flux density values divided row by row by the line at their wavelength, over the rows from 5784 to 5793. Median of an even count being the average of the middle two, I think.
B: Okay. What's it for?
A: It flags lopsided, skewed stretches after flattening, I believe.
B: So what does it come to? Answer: 0.1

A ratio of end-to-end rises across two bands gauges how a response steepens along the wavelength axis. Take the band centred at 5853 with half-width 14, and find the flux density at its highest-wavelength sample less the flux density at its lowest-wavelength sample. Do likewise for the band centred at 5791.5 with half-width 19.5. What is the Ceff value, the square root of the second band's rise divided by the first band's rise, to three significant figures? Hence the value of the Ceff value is 3.88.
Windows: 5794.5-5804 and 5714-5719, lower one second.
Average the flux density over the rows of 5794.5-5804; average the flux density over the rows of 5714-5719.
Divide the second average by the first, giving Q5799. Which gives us 0.94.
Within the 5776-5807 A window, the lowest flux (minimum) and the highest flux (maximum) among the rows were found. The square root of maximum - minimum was 2.5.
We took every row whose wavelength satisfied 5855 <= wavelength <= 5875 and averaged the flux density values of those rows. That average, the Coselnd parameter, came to 6.5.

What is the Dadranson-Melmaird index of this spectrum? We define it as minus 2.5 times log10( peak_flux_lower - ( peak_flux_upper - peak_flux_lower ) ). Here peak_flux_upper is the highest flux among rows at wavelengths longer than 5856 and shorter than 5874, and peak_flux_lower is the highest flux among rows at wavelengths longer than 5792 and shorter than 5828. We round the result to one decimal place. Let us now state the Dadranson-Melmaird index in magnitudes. -3.1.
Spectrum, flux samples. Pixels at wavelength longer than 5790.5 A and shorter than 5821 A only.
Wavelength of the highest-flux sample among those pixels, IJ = 5807.21 A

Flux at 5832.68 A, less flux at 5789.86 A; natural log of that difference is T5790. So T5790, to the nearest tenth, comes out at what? 0.3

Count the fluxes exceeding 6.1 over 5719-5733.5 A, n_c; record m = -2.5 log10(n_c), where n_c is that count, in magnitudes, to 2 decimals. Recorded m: -2.11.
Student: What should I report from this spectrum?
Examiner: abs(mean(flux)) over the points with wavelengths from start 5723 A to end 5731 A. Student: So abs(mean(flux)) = 5.97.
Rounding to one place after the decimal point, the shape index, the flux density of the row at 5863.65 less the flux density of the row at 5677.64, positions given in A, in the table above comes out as 0.3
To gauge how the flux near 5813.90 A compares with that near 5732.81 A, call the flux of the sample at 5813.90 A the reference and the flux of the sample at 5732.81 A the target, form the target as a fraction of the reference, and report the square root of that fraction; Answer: 0.85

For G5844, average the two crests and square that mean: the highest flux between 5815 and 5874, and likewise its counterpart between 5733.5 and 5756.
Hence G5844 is 68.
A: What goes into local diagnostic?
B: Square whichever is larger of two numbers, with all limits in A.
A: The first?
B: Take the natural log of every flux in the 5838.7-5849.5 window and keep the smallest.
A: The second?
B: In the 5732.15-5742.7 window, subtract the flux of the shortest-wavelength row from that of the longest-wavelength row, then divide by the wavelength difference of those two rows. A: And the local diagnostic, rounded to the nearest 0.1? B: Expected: 1.8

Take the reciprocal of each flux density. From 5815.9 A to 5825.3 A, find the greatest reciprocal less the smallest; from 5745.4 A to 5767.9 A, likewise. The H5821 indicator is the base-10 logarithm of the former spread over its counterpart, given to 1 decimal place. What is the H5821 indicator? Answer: 1.4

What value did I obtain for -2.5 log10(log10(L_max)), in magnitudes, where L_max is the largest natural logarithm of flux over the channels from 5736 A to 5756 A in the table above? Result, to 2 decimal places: 1.21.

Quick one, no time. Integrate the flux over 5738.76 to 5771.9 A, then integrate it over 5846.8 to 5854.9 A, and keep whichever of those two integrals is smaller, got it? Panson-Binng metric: 45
